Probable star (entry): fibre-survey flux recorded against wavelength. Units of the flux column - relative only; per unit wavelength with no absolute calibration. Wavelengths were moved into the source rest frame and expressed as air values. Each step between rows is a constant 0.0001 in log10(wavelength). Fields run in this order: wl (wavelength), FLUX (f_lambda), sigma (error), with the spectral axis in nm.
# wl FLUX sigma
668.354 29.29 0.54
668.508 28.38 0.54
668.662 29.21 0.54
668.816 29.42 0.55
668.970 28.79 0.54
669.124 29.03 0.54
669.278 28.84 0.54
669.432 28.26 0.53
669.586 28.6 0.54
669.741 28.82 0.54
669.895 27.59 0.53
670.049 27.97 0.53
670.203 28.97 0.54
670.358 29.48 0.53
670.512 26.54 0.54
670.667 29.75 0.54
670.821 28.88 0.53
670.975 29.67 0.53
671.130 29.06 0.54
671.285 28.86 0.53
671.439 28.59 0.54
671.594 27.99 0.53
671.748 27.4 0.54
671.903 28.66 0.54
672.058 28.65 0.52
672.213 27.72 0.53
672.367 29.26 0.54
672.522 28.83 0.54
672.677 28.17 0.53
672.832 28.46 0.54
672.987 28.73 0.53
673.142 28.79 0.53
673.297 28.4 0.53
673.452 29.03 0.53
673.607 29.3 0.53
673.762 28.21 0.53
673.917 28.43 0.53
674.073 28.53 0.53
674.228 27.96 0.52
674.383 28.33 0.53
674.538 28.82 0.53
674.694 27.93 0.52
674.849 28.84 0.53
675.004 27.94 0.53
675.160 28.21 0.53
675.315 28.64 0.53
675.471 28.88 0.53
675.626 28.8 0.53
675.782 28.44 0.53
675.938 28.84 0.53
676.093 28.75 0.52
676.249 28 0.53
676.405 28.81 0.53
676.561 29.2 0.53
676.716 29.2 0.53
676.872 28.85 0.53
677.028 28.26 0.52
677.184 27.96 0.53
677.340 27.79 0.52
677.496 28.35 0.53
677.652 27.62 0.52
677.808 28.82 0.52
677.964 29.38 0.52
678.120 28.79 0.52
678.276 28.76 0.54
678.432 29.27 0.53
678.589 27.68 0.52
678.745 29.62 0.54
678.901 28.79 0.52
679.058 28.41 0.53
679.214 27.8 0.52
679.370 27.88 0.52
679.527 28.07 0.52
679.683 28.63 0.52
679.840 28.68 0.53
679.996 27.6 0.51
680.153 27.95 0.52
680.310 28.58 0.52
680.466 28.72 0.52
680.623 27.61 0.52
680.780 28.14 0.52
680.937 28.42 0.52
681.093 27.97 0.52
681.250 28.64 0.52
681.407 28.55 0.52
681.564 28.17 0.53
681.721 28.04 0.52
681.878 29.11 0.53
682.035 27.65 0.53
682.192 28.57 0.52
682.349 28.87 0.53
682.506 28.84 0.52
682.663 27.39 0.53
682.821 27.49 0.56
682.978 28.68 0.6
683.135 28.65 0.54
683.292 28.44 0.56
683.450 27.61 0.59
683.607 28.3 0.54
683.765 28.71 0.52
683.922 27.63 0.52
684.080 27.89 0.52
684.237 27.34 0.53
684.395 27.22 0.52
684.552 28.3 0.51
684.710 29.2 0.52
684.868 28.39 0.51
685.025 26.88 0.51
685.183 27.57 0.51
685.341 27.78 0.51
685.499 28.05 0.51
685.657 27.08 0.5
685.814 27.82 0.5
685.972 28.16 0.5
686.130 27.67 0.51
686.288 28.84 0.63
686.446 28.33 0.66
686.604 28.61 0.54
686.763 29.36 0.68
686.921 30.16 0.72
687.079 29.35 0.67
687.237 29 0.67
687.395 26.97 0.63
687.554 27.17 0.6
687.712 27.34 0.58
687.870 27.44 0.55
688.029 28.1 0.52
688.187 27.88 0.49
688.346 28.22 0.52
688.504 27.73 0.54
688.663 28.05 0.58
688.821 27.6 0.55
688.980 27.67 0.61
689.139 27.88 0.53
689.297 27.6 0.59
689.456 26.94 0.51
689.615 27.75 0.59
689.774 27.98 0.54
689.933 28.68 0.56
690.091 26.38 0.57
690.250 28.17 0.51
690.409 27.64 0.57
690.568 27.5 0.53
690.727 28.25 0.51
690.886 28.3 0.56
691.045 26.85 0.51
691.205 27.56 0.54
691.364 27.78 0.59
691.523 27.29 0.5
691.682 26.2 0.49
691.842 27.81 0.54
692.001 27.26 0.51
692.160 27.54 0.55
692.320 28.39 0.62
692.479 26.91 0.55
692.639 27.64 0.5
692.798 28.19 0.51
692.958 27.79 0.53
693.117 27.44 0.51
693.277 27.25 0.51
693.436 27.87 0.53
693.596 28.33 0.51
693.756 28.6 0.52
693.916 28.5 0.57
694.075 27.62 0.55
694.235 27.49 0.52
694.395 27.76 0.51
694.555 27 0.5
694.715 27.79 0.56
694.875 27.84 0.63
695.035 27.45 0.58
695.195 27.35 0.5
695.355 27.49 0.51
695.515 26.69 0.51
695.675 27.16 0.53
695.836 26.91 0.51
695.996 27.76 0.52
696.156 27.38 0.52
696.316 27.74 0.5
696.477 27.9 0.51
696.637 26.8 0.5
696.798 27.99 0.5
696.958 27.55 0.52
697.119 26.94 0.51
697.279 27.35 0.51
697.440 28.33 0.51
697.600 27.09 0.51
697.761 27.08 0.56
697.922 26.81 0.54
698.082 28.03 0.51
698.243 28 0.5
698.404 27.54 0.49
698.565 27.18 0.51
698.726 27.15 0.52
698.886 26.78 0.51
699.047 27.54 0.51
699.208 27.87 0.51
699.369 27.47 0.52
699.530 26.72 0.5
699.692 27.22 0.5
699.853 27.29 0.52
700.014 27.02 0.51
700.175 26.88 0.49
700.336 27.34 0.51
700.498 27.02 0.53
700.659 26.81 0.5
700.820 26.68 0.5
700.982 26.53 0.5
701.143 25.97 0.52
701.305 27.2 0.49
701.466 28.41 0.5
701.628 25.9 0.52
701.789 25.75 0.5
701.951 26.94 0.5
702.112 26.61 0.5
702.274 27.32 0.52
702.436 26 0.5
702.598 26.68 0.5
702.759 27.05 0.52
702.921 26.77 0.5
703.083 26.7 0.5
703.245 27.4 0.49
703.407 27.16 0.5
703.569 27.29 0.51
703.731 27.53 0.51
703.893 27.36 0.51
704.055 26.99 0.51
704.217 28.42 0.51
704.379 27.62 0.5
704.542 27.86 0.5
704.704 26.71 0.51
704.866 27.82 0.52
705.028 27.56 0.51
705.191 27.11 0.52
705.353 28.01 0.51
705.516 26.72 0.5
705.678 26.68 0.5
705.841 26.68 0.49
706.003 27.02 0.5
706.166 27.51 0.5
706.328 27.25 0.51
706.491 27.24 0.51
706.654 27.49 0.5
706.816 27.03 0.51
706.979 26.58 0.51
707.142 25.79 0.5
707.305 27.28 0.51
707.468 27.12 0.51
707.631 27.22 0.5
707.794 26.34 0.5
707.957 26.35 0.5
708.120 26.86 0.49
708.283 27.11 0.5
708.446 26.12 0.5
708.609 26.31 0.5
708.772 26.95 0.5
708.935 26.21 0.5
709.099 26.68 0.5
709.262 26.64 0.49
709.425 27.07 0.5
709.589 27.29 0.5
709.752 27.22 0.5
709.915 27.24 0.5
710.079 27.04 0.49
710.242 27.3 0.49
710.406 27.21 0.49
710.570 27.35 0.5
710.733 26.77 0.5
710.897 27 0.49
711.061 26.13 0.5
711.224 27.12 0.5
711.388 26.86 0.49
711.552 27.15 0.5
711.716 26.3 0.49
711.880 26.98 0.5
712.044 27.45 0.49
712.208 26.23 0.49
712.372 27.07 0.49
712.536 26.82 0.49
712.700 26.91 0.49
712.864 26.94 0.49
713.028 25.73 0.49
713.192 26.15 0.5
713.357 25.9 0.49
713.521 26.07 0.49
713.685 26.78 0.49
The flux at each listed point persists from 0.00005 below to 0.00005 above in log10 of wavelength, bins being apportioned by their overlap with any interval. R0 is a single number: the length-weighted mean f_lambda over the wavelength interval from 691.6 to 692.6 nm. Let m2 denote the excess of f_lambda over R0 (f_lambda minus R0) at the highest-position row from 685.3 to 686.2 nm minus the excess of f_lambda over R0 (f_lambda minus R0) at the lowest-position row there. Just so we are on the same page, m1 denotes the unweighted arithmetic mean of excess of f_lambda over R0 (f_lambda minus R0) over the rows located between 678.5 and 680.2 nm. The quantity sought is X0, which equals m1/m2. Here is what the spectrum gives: -8.5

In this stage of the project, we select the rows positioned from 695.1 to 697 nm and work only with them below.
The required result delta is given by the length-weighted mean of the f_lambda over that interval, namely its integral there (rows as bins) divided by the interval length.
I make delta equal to 27.39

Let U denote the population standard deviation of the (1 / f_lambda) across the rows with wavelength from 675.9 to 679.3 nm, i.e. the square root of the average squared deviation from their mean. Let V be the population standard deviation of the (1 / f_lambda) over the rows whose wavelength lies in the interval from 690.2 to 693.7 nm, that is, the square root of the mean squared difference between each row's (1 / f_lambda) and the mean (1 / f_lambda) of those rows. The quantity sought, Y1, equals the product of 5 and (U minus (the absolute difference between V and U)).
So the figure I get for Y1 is 0.0035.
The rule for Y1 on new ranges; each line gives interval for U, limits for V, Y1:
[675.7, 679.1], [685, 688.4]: 0.0015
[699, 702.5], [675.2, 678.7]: 0.0031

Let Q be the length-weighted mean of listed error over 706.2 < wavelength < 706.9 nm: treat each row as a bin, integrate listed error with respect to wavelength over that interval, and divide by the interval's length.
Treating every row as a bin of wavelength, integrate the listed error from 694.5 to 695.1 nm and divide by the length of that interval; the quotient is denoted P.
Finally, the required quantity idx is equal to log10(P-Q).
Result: -1.20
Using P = 0.570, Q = 0.507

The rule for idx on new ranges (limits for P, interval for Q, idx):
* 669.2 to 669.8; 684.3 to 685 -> -1.66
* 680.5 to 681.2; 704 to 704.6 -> -1.81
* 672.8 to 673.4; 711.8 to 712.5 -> -1.40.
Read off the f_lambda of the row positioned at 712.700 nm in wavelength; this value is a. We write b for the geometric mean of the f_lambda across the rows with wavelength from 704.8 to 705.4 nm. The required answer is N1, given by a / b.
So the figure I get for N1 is 0.97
